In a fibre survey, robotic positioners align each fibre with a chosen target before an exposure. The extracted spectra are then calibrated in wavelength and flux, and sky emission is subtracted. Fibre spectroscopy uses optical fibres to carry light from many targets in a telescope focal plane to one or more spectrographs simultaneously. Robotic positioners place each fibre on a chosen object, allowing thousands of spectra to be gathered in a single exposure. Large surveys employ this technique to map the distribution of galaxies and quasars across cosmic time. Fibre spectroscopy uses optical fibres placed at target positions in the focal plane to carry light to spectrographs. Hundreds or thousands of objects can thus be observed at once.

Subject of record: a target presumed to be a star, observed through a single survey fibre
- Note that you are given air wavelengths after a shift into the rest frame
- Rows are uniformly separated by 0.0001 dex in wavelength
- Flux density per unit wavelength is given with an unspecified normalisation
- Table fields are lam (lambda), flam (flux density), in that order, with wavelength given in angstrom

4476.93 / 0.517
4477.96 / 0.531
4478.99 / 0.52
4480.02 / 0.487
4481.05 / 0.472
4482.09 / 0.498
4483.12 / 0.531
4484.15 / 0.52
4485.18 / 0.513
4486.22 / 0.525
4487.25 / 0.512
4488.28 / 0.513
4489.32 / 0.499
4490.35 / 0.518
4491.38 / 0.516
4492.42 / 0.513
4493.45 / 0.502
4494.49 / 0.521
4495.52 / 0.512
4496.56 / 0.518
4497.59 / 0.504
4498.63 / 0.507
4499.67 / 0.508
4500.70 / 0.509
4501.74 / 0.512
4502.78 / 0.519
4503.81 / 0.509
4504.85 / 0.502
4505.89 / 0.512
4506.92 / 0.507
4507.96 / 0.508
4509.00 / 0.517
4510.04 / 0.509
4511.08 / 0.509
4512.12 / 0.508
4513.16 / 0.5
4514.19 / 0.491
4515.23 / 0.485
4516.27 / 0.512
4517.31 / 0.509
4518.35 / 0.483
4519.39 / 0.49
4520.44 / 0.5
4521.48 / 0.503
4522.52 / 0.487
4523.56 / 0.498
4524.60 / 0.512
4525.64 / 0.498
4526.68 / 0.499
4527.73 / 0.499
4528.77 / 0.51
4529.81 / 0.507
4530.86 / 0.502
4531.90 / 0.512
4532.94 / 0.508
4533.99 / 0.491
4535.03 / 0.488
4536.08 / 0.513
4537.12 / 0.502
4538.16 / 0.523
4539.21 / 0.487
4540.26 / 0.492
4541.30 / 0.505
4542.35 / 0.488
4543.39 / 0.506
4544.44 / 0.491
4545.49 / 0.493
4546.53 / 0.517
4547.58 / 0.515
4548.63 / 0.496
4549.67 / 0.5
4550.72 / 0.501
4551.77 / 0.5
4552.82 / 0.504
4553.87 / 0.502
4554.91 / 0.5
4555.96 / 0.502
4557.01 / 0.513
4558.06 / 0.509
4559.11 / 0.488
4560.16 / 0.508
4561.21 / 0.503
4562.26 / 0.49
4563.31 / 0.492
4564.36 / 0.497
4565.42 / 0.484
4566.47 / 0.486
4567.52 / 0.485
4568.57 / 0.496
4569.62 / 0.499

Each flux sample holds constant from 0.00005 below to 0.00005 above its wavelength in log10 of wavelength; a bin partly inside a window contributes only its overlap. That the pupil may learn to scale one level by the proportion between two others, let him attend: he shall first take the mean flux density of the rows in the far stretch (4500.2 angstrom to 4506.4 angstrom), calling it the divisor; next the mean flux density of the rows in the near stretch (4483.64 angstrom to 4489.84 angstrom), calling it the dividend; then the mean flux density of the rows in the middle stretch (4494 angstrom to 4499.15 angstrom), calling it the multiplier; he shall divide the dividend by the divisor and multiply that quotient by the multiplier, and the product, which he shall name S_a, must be 0.516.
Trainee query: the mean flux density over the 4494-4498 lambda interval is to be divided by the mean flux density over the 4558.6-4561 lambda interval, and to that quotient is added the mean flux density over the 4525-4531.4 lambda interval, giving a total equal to 1.53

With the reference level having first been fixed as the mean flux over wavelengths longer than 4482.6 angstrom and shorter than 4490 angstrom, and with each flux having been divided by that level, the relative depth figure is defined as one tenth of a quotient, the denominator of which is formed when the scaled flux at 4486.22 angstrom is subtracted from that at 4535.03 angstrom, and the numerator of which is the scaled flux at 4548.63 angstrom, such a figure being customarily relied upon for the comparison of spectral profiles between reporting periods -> -1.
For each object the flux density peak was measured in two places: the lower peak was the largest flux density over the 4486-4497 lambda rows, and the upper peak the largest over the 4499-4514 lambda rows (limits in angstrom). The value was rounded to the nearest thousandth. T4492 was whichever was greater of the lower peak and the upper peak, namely 0.525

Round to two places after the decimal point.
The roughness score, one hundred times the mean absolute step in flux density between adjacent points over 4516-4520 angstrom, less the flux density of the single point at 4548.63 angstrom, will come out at 0.70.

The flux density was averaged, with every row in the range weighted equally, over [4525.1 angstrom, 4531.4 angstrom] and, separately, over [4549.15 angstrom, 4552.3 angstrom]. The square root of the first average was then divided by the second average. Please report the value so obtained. 1.42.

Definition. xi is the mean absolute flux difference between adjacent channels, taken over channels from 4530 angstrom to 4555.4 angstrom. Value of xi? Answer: 0.011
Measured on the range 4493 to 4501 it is 0.008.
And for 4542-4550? 0.012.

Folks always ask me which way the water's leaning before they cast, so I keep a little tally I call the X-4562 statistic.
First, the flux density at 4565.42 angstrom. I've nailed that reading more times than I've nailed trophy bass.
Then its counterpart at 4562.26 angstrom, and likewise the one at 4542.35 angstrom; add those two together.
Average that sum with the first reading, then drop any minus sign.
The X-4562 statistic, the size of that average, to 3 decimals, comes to 0.731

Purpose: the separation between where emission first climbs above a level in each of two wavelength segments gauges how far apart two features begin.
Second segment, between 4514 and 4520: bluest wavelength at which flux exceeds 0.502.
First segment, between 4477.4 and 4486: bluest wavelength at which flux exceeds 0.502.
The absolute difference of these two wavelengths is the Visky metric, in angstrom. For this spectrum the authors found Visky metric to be 38.3 angstrom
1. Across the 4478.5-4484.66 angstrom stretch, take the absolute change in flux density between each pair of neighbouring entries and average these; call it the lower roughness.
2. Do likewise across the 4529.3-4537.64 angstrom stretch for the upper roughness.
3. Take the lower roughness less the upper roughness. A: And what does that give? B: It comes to 0.013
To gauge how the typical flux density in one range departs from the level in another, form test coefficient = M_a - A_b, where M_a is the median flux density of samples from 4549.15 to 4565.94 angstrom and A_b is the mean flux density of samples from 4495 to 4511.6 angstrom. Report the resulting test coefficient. -0.010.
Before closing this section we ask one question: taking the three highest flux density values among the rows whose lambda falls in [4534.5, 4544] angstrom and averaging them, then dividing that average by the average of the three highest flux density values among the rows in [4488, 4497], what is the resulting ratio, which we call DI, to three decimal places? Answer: 0.990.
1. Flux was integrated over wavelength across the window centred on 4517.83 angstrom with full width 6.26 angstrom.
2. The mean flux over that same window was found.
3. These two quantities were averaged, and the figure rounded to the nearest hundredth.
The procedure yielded 1.80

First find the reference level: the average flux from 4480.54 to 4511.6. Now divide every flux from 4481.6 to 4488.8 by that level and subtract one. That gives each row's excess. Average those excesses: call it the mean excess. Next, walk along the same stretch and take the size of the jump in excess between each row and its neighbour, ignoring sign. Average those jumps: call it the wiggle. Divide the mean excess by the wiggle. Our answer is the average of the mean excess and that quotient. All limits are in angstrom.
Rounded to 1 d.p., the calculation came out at 0.2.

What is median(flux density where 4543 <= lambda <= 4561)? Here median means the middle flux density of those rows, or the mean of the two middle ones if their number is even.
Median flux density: 0.502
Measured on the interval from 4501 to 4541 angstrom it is 0.505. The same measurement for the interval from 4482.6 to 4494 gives 0.513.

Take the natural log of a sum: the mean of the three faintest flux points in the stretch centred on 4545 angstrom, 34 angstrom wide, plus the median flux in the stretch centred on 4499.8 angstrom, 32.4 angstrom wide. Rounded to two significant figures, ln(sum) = -0.0033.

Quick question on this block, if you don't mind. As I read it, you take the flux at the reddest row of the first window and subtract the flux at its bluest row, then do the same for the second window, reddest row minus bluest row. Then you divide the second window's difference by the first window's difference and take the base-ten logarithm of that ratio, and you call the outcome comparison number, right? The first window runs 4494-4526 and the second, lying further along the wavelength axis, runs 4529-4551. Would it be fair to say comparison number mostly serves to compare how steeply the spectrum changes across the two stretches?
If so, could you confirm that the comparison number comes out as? -0.6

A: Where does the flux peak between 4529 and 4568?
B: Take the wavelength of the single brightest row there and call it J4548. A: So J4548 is 4538.16 angstrom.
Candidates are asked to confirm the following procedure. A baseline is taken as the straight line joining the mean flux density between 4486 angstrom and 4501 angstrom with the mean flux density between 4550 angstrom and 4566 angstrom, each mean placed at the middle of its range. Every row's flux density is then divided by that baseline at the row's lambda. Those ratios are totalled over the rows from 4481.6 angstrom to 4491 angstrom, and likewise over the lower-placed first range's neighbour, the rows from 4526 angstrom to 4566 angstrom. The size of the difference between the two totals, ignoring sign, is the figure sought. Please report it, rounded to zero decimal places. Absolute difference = 29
